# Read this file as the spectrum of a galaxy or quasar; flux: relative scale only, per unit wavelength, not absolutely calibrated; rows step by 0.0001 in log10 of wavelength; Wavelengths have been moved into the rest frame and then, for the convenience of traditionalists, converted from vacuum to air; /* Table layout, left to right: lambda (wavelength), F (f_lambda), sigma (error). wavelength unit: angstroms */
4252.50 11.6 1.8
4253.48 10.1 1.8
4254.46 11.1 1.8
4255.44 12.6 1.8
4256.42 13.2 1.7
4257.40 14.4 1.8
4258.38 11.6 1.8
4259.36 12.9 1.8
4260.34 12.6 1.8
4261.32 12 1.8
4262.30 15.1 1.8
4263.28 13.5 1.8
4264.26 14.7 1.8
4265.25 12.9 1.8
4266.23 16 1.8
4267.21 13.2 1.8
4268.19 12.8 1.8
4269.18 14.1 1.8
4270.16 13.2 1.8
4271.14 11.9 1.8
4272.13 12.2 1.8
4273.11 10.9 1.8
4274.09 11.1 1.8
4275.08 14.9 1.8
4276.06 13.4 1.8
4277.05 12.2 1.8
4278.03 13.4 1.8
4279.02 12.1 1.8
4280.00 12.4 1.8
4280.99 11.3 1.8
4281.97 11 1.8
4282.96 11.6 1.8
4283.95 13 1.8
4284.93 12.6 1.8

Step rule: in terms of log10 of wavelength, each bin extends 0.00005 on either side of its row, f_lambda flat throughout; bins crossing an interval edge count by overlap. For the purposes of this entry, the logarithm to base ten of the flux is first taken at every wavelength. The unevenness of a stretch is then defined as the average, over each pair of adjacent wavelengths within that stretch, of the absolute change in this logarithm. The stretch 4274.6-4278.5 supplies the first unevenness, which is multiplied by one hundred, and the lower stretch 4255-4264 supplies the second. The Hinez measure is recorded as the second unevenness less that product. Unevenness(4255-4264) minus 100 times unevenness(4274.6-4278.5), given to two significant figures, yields -4.2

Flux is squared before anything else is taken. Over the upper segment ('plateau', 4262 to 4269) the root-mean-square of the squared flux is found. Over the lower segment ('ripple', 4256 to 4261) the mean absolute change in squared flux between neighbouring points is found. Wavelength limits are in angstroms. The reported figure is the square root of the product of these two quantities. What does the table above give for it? 85.4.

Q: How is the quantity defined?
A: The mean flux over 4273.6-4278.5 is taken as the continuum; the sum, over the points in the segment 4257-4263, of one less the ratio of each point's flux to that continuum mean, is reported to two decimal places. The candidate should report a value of -0.05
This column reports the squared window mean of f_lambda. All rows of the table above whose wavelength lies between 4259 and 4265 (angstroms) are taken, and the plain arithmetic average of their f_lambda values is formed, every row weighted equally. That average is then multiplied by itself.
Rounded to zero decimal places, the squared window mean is 181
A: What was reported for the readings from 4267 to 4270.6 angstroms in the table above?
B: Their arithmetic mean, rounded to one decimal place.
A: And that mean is 13.3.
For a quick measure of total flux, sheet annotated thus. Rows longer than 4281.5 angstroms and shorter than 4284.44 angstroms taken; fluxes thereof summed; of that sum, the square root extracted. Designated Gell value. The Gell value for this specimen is 5.97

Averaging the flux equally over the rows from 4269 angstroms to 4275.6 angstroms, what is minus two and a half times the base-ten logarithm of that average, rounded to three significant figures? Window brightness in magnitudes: -2.75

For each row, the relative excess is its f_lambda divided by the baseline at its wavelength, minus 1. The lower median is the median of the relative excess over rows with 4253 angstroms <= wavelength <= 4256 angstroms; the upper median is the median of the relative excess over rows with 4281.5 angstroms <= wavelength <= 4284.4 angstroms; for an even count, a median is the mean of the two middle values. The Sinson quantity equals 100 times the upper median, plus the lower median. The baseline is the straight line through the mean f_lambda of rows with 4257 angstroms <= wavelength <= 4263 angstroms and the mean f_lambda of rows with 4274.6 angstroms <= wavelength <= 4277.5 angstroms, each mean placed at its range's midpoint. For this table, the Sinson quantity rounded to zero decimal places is -15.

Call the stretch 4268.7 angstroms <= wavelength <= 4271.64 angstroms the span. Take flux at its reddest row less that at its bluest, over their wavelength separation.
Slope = -1.1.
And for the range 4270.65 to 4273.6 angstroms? -0.5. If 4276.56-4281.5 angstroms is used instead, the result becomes -0.2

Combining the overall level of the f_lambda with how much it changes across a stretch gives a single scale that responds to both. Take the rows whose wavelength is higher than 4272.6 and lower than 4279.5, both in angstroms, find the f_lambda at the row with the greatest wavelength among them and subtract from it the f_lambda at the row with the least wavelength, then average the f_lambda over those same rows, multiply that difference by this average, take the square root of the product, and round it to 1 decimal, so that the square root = 3.9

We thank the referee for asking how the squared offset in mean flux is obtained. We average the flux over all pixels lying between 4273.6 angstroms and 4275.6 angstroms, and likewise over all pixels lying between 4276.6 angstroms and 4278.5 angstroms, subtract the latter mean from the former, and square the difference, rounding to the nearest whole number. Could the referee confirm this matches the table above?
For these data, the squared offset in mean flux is 0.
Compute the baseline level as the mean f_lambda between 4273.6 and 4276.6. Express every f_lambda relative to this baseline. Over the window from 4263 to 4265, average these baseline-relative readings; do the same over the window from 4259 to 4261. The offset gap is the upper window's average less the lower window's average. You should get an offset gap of 1.3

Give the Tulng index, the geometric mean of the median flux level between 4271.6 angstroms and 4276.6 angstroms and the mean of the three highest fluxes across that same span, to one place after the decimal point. 12.8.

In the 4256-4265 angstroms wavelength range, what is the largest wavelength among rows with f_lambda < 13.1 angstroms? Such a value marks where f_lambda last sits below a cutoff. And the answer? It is 4261.32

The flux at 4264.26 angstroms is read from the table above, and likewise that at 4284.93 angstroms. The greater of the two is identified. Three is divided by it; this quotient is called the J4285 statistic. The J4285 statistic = 0.20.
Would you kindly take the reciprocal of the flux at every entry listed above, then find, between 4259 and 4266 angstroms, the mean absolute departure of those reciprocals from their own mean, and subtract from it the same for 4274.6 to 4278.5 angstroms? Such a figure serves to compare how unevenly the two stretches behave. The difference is 0.0012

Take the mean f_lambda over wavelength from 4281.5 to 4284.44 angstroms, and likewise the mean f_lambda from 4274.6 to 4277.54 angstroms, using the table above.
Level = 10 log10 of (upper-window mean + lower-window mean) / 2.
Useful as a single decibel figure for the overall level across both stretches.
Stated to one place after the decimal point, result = 11.0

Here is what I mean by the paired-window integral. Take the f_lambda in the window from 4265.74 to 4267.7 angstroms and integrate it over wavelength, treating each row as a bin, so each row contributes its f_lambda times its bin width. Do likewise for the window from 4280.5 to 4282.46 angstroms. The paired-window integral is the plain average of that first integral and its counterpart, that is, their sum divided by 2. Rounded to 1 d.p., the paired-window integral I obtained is 25.3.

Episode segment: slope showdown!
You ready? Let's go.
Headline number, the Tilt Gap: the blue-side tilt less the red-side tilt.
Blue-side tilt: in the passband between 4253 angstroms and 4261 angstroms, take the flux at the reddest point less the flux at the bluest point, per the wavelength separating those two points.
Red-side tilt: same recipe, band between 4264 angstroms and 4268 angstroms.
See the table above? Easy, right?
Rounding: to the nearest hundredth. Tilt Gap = 0.87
